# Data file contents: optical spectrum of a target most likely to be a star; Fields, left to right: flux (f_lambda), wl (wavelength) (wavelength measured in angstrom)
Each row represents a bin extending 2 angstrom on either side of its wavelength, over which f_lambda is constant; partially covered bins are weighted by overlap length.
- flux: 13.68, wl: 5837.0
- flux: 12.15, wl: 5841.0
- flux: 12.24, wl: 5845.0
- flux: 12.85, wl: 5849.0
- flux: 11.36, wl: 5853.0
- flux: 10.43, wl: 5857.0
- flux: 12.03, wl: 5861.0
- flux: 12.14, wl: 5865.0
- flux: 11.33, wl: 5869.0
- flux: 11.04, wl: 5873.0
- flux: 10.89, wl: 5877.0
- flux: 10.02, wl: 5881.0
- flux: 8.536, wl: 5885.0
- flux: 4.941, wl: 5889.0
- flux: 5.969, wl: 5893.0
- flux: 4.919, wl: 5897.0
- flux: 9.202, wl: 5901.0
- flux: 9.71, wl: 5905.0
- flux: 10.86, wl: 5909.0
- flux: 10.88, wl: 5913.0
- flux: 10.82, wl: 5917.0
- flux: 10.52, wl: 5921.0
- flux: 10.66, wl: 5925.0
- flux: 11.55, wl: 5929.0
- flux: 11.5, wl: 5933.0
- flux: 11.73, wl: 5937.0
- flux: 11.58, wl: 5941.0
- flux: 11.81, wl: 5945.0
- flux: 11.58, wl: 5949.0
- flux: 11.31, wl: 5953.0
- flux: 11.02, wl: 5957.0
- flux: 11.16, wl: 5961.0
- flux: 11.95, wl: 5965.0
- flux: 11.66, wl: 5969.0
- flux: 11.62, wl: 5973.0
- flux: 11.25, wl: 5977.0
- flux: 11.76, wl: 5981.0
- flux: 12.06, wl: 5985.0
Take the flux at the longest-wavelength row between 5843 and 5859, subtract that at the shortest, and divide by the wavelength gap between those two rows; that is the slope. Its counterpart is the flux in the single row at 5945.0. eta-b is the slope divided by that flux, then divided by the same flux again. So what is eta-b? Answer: -0.0011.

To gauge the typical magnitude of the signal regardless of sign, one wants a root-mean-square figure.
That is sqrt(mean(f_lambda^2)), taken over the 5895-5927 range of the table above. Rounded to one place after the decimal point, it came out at 9.9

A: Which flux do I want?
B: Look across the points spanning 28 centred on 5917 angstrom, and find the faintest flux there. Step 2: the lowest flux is 9.71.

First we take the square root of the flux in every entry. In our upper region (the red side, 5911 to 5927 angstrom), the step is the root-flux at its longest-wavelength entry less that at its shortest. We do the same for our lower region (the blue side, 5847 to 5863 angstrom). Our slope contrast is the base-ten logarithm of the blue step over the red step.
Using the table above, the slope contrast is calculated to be 0.54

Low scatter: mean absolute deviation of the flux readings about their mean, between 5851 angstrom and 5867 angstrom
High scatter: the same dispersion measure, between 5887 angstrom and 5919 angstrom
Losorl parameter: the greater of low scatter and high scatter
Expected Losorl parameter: 2.4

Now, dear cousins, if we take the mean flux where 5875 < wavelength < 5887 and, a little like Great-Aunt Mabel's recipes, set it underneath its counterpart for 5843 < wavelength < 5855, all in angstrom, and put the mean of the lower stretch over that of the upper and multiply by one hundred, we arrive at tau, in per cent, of 124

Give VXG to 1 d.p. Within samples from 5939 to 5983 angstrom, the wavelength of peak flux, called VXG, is 5965.0 angstrom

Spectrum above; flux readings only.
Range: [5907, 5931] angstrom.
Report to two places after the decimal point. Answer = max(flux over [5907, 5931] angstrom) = 11.55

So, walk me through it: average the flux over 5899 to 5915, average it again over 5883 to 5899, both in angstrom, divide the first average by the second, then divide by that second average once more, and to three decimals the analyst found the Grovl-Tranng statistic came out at 0.274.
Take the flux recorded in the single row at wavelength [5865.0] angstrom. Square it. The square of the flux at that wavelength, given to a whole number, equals 147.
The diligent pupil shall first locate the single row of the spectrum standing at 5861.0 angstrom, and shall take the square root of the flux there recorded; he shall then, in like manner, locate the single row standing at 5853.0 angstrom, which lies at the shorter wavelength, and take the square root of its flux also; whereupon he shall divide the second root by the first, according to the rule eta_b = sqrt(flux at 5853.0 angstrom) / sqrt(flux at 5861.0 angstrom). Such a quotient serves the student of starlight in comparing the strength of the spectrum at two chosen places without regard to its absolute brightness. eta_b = 0.972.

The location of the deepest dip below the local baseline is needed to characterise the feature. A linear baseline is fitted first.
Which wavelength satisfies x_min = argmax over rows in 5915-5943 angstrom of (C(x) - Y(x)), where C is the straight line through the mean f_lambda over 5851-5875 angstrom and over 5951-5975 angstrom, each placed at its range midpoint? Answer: 5921.0 angstrom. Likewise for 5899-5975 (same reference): 5901.0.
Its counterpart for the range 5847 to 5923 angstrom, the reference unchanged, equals 5897.0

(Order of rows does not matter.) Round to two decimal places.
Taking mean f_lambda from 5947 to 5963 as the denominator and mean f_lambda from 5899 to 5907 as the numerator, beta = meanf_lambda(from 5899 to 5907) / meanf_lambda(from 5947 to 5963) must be 0.84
